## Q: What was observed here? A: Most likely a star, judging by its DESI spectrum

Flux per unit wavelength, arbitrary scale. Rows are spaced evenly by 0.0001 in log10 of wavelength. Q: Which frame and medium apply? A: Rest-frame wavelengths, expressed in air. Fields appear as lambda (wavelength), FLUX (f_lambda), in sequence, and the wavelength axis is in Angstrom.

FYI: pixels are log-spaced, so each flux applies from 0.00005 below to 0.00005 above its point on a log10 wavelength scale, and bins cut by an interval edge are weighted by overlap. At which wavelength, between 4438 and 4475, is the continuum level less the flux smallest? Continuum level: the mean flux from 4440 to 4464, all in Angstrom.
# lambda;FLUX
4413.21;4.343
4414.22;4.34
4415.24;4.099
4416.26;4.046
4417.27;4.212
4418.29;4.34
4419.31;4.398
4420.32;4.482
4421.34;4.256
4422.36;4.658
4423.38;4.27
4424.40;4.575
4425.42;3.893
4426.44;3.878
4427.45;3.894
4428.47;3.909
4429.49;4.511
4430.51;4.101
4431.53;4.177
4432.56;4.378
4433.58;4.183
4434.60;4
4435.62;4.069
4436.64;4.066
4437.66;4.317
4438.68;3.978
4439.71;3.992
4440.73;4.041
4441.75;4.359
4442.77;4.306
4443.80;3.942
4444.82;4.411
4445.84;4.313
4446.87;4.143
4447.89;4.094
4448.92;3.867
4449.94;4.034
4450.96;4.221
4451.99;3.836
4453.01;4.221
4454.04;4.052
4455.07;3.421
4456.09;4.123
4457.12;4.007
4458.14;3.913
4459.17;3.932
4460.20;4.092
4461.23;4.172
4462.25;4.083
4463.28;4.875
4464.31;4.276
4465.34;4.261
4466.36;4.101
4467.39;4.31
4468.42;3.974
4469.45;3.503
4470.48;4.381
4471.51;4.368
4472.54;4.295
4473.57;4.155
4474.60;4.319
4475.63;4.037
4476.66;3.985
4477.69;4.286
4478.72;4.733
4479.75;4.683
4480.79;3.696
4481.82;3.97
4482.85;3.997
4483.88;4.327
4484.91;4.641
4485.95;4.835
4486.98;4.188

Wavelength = 4463.28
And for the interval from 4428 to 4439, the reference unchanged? 4429.49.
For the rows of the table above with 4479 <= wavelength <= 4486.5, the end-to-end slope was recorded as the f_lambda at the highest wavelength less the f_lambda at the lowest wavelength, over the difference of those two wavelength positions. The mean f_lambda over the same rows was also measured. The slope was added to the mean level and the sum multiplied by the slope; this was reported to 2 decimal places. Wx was 0.11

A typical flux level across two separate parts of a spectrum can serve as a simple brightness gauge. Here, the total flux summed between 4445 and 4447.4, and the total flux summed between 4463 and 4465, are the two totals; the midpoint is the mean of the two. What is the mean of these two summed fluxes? 8.80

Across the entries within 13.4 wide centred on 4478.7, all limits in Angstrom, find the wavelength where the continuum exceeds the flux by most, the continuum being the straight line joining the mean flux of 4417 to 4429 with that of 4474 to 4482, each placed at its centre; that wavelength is 4480.79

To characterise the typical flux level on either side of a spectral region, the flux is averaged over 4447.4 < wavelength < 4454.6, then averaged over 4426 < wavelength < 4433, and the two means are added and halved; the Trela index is 4.08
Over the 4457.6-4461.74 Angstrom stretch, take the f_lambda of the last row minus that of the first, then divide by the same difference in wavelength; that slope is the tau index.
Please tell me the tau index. 0.08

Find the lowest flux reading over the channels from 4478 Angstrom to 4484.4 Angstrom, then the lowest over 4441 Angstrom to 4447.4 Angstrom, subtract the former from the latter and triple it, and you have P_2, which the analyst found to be 0.74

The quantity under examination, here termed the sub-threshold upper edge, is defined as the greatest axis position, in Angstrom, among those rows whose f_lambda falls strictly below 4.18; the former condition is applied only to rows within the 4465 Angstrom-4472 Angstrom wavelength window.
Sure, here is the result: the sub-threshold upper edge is 4469.45 Angstrom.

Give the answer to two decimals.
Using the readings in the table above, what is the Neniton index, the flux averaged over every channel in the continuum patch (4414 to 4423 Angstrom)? 4.31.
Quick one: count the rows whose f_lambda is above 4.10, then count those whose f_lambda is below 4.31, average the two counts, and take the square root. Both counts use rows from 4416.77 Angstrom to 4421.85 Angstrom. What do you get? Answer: 1.87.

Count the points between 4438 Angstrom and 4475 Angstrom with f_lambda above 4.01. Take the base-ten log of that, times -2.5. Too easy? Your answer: -3.5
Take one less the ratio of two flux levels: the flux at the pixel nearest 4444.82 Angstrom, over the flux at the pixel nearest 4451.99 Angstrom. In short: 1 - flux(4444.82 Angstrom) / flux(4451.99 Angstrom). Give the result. -0.15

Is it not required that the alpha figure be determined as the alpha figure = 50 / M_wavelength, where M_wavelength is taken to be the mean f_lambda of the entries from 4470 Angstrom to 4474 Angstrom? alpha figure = 11.6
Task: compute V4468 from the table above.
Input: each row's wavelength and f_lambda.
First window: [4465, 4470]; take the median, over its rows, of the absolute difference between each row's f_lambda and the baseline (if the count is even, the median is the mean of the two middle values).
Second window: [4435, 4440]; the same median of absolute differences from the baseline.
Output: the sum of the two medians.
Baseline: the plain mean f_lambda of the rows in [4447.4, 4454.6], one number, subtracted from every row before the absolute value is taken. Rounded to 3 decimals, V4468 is 0.269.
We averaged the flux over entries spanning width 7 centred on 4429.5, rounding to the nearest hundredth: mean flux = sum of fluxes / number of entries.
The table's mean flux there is 4.12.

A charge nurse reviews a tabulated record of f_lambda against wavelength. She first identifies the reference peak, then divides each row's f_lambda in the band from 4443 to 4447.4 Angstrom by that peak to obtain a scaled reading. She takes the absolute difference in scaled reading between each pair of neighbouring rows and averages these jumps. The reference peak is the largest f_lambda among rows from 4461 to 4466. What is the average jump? 0.050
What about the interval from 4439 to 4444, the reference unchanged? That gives 0.040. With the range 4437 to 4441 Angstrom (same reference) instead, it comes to 0.027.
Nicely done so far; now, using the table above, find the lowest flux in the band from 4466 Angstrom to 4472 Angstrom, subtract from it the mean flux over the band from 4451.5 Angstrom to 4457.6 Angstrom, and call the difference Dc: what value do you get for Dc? -0.44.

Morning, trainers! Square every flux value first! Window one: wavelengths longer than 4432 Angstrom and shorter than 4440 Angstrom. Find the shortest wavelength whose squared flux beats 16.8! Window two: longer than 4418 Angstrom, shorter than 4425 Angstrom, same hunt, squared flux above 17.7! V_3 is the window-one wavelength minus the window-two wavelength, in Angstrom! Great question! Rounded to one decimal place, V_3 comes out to 14.3 Angstrom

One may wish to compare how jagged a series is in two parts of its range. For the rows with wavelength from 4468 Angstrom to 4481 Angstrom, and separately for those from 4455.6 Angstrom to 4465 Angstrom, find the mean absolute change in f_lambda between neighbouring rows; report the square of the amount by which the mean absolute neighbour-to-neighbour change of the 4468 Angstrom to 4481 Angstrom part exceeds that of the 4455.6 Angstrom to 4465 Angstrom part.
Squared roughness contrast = 0.0061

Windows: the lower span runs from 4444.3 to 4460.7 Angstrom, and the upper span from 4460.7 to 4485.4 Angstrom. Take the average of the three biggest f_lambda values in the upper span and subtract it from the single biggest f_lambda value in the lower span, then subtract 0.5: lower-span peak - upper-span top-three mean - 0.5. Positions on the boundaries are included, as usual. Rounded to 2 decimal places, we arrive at -0.85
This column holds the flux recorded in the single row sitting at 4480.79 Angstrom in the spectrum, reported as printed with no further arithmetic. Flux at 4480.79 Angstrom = 3.696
